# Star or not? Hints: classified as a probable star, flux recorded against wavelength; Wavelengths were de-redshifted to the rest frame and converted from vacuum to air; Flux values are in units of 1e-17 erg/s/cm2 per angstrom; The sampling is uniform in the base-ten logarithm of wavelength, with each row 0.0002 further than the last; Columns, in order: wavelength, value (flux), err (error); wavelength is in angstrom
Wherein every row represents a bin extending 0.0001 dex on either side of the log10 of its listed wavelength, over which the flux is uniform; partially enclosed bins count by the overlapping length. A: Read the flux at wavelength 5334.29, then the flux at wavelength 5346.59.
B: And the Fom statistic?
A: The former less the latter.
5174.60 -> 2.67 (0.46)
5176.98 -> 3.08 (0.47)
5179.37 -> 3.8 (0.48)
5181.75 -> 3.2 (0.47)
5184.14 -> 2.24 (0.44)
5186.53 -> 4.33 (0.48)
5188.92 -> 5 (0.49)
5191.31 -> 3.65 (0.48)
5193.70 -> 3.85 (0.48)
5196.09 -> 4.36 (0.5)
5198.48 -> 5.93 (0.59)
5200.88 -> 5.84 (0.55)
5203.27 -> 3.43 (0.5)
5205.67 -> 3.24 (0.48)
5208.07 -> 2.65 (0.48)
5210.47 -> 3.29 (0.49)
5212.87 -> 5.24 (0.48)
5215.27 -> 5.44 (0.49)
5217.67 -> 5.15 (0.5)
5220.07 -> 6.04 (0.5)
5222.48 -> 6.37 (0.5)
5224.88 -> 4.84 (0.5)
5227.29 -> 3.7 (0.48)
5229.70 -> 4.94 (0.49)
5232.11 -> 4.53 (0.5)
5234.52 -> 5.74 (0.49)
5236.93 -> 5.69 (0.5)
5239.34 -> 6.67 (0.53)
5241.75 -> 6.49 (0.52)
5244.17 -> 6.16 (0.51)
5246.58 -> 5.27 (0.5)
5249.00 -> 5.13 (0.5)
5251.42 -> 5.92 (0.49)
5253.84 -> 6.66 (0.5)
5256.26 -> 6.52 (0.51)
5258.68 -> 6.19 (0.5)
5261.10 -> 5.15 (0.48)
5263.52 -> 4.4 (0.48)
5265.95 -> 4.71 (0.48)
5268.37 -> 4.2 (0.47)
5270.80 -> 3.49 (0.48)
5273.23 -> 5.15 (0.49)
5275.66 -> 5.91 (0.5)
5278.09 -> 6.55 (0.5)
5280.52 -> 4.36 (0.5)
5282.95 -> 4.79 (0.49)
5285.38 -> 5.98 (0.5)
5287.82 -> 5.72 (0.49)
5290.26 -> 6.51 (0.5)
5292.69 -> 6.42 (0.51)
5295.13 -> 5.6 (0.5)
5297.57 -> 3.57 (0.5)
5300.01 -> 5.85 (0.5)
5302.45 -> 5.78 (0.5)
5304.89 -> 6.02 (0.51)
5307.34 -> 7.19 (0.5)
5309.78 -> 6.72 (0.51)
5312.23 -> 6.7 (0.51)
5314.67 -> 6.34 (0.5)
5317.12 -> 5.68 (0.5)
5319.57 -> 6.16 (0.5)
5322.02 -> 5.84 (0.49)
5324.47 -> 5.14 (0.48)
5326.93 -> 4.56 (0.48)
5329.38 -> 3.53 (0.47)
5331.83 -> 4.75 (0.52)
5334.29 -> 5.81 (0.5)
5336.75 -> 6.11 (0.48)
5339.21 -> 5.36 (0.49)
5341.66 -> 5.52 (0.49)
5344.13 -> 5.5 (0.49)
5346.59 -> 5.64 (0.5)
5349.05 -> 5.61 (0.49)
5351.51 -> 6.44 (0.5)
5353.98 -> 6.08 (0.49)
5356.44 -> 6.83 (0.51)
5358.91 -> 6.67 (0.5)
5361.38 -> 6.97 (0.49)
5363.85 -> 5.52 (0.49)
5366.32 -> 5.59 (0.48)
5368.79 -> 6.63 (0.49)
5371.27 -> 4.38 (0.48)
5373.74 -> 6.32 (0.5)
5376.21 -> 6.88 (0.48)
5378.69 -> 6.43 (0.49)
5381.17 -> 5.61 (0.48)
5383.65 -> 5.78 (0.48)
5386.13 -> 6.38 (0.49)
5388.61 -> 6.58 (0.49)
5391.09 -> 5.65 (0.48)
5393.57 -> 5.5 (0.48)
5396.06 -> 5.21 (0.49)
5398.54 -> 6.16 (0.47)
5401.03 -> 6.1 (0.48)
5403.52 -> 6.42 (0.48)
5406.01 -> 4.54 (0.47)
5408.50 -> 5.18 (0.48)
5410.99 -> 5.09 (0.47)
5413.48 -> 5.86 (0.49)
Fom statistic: 0.2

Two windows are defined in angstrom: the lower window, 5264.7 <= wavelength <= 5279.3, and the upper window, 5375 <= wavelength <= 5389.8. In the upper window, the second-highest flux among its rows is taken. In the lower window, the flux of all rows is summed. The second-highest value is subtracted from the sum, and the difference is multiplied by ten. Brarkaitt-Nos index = 234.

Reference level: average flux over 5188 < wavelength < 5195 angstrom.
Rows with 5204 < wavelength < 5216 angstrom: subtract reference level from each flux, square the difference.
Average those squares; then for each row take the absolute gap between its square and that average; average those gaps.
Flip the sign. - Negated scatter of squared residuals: -0.50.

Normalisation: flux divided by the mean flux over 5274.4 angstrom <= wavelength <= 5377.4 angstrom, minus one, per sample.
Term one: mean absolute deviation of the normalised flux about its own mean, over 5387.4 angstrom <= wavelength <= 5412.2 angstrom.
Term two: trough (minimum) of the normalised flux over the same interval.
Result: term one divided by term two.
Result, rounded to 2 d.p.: -0.43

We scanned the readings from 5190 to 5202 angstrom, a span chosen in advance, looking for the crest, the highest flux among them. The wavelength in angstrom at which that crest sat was 5198.48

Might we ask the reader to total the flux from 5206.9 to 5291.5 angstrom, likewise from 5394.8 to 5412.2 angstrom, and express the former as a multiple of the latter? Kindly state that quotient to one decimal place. 4.8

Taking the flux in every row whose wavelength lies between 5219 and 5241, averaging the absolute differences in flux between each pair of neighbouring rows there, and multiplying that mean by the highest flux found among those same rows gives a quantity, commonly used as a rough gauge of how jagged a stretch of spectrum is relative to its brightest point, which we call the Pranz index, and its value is 5.7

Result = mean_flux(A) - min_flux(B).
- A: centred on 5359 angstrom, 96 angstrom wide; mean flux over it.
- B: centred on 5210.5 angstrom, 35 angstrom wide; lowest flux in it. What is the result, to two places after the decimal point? 3.17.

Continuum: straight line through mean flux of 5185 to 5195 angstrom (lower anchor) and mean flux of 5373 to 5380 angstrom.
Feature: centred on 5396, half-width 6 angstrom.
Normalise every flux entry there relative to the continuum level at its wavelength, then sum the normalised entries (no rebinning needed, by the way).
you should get 4.21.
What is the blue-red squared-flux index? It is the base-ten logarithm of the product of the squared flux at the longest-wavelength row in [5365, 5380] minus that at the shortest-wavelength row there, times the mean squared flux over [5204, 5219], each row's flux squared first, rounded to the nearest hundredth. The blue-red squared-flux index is 2.27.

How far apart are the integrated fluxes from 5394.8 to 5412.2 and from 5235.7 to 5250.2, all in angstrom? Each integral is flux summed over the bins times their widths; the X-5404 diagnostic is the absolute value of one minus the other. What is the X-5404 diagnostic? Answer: 11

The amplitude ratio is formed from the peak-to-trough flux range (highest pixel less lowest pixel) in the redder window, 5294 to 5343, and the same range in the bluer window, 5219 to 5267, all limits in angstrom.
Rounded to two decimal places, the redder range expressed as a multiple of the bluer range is 1.23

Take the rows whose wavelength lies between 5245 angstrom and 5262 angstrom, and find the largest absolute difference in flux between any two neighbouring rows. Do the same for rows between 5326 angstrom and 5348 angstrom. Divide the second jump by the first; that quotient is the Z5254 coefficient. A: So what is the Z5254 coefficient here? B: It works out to 1.2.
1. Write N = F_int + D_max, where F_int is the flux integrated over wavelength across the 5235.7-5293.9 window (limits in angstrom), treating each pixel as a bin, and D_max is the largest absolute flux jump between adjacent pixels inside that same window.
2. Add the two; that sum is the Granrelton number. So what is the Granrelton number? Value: 327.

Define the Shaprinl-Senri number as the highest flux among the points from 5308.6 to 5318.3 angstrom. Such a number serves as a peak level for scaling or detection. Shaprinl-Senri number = 6.72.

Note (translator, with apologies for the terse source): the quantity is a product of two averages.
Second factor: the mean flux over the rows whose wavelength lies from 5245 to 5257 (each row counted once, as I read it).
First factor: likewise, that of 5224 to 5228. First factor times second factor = 25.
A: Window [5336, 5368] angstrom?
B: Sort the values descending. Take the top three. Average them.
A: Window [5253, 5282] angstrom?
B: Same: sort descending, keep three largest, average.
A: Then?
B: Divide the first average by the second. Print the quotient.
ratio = 1.04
